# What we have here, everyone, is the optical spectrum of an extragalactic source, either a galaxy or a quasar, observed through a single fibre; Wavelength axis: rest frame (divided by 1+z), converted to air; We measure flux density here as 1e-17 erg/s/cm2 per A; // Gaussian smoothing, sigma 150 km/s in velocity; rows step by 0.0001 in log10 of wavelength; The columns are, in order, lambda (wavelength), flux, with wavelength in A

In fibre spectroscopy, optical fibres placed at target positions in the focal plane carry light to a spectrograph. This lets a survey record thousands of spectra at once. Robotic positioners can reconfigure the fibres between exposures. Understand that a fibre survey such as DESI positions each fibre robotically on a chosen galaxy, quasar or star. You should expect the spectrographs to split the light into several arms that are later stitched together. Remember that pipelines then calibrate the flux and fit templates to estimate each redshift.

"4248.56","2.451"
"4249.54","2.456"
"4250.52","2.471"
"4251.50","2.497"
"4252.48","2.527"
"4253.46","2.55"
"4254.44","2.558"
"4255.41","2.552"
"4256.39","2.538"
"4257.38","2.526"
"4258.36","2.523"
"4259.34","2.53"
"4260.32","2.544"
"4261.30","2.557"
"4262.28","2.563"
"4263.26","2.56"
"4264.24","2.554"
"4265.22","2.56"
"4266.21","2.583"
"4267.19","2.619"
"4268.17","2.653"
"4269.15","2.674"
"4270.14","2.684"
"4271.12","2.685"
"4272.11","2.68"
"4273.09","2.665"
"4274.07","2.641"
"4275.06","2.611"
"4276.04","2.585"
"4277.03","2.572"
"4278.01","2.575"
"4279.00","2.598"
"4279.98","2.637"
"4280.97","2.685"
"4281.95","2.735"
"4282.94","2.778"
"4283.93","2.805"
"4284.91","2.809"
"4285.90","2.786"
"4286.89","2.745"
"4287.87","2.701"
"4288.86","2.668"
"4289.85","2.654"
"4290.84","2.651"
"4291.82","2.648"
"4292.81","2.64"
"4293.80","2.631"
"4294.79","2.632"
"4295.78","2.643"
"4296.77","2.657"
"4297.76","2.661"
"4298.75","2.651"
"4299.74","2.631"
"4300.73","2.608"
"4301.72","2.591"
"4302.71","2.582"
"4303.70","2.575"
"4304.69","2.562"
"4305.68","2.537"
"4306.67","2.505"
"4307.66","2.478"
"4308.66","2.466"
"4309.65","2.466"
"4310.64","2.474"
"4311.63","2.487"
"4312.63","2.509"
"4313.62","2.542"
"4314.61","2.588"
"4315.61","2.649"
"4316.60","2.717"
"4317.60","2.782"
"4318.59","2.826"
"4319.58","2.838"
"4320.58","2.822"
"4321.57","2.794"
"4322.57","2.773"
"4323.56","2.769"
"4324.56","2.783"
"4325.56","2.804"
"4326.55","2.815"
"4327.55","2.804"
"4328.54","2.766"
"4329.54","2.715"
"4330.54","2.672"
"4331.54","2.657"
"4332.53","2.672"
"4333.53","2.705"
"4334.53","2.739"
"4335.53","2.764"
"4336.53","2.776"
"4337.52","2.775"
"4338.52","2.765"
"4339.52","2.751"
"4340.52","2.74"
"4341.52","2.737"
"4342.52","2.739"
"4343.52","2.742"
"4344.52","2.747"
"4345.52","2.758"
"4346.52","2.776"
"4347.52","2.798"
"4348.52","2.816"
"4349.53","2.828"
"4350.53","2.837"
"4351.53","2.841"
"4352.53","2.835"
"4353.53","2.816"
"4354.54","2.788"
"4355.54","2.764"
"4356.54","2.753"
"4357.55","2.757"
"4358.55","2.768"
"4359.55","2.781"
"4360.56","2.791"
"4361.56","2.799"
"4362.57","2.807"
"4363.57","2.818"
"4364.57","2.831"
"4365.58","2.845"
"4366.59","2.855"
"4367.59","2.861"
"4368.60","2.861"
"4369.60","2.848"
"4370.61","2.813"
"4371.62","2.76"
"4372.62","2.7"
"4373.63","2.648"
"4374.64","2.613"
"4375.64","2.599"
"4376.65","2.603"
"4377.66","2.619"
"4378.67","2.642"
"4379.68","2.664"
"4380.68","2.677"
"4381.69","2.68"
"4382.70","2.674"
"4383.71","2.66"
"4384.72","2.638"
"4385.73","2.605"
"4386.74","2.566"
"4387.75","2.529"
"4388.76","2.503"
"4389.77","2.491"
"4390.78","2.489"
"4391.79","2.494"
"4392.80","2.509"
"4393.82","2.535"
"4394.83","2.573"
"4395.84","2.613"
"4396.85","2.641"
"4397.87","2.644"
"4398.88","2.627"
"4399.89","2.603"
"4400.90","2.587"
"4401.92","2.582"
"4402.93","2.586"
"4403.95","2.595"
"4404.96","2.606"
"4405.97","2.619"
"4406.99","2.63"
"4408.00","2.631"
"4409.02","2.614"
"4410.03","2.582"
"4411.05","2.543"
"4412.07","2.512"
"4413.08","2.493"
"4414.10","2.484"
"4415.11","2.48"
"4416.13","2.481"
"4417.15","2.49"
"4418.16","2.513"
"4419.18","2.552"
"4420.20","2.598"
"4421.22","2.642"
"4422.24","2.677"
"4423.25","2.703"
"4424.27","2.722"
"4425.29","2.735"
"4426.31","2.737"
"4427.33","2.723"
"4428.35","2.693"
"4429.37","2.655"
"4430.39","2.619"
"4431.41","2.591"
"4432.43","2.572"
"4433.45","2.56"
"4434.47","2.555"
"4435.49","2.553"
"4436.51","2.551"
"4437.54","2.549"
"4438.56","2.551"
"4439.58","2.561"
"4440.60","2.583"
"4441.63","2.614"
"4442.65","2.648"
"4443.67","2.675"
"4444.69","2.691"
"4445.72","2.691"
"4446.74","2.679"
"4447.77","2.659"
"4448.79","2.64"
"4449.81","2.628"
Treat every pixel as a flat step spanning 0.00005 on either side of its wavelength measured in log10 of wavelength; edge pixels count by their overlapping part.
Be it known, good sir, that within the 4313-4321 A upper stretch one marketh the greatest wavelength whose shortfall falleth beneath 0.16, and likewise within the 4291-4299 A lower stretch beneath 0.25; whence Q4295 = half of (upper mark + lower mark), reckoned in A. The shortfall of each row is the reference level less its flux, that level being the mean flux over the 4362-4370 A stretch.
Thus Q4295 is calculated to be 4309.7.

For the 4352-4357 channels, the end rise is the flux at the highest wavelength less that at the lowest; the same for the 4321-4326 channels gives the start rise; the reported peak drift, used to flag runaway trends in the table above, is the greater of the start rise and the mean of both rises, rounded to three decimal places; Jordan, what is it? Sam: 0.010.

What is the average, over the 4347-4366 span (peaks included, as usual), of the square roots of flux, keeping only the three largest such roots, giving 1.69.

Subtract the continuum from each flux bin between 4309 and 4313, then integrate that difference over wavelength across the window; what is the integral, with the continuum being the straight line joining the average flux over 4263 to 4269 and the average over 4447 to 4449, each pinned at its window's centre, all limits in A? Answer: -0.5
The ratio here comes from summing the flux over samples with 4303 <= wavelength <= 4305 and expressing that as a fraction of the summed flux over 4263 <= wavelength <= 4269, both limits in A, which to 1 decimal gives 0.3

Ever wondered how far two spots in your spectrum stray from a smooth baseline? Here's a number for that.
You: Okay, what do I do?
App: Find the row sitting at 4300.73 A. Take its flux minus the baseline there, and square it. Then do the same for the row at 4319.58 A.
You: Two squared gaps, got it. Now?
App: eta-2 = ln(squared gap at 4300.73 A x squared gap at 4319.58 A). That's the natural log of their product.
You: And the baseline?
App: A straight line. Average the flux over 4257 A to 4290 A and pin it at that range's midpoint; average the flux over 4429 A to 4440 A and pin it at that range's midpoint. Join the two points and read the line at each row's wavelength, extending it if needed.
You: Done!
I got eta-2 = -11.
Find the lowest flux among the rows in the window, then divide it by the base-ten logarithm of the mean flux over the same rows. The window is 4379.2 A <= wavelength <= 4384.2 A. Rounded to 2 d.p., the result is 6.23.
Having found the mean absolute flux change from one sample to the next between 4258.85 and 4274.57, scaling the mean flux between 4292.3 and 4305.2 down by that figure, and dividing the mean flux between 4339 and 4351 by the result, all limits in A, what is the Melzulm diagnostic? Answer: 0.0153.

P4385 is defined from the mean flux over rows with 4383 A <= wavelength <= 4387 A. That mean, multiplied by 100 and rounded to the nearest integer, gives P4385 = 262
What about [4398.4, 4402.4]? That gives 260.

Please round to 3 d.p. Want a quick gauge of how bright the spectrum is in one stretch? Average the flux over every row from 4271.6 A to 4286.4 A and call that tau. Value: 2.677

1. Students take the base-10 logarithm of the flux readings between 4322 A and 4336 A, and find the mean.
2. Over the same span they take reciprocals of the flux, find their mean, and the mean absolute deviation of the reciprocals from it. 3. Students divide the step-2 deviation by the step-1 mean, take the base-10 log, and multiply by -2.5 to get 4.7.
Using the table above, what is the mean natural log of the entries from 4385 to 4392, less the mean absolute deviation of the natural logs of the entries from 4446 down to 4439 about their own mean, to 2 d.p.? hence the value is 0.91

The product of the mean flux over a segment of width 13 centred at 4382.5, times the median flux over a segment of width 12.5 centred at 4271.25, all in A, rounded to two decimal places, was 6.92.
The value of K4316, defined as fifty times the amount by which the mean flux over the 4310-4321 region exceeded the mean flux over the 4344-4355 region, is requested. -7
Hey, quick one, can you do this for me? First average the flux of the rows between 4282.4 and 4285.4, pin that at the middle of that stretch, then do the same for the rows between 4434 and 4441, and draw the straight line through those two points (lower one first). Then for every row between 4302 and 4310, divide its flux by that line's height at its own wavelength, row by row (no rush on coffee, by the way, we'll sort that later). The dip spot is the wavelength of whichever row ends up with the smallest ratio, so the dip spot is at 4308.66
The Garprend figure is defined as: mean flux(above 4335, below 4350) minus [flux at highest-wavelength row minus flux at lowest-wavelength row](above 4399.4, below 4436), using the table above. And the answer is 2.82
